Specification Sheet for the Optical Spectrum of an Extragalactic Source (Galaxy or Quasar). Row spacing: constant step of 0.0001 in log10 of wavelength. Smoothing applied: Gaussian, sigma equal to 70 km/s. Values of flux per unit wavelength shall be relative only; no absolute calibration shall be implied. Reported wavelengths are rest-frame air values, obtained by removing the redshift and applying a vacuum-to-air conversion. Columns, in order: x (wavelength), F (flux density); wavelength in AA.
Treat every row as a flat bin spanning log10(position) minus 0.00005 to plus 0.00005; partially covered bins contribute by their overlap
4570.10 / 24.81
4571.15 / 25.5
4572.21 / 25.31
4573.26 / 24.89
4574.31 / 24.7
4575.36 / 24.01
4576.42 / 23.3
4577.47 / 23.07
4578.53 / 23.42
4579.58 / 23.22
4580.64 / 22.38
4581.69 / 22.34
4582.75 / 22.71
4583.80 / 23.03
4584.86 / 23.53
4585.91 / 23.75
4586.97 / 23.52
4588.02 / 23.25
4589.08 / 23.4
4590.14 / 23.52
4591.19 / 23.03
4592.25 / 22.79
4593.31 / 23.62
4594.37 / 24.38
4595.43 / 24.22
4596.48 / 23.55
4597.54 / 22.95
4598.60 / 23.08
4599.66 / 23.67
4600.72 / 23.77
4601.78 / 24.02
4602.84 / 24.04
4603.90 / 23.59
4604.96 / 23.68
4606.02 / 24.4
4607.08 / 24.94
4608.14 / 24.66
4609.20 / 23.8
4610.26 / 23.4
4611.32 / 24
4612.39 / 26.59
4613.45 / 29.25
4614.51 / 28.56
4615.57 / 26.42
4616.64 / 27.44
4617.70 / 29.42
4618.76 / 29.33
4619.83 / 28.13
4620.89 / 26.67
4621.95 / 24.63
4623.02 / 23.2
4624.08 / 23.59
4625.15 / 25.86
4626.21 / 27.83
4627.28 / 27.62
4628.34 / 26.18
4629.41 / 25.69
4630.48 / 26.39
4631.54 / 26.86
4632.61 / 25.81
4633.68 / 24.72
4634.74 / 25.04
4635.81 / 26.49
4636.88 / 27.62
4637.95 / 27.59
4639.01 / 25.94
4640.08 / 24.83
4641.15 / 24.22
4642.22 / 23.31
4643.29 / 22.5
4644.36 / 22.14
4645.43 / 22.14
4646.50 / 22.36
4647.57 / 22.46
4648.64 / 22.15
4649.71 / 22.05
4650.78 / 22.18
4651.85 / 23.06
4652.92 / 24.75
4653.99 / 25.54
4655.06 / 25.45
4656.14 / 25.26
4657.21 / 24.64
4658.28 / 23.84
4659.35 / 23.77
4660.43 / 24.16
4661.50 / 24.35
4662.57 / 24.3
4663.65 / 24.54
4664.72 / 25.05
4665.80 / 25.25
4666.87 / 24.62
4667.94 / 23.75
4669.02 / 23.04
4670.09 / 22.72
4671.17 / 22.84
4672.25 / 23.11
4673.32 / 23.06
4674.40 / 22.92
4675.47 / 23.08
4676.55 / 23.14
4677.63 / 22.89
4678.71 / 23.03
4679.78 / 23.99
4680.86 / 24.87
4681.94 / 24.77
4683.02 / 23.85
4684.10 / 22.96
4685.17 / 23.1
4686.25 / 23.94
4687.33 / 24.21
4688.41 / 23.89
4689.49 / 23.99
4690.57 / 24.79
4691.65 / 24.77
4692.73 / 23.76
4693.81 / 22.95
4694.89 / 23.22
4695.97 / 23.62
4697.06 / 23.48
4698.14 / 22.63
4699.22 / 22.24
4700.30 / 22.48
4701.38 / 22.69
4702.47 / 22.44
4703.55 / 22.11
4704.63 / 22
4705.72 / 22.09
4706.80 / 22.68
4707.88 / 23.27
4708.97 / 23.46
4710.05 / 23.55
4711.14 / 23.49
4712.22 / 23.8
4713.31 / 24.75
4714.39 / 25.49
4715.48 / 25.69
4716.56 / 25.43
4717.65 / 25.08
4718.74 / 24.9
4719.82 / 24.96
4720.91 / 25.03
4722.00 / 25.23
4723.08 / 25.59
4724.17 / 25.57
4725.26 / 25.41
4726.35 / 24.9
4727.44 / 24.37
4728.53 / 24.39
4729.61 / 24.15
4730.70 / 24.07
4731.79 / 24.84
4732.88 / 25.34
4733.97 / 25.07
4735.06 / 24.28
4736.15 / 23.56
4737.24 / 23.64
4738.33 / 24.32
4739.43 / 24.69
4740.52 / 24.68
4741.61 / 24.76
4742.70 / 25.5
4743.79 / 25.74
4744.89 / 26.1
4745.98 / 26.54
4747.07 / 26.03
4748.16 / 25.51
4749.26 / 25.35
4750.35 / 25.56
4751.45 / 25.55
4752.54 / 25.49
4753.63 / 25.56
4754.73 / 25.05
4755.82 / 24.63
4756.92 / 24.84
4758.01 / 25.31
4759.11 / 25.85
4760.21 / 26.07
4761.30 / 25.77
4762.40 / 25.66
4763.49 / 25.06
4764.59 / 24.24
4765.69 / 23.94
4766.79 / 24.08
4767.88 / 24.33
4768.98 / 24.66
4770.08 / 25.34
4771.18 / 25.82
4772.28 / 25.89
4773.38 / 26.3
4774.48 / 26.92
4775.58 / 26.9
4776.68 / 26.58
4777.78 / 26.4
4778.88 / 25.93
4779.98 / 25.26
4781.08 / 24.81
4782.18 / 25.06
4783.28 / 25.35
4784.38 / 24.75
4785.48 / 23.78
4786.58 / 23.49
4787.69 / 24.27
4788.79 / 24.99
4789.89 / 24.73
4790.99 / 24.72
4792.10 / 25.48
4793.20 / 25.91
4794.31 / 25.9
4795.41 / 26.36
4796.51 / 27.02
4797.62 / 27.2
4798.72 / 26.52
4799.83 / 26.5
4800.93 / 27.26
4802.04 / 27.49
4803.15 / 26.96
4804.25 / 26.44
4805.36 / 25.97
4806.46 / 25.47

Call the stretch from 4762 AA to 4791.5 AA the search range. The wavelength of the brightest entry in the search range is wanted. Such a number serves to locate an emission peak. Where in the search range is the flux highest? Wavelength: 4774.48 AA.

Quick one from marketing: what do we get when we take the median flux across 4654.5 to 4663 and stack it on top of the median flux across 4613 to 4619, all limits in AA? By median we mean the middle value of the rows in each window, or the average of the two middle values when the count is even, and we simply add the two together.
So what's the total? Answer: 53.2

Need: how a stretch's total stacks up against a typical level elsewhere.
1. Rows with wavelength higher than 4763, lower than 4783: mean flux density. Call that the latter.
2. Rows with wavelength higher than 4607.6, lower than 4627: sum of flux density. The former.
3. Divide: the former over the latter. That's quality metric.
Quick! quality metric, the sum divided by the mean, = 18.6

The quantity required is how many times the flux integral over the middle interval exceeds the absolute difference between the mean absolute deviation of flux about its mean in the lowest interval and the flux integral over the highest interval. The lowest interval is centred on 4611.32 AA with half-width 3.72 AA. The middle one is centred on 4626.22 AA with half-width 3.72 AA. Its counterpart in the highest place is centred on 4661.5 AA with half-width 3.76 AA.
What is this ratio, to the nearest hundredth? 1.06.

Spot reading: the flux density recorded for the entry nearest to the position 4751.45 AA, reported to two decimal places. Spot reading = 25.55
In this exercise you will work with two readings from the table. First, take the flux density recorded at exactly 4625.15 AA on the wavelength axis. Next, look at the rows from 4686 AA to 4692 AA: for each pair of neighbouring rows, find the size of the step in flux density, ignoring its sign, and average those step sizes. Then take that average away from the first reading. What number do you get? 25.6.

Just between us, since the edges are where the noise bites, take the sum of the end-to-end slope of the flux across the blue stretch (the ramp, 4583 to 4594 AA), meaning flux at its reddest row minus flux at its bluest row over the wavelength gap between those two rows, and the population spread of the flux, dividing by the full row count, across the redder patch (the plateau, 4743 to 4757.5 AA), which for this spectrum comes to 0.6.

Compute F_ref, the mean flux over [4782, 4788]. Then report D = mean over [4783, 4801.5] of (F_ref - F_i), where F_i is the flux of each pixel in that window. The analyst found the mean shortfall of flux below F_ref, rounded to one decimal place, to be -1.1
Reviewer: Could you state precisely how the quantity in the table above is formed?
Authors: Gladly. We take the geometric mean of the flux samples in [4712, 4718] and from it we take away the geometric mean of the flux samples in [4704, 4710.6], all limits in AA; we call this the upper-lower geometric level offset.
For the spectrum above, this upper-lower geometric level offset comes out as 2.2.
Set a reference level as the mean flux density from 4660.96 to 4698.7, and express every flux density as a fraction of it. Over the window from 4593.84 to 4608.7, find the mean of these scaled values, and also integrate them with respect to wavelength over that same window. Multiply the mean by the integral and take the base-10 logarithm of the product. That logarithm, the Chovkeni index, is 1.2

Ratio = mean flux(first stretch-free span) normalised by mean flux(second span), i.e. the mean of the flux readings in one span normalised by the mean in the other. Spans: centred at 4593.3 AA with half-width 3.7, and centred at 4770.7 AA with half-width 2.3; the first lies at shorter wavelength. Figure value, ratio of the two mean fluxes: 0.93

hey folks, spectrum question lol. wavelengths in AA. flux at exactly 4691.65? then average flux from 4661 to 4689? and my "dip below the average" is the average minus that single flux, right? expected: -1.03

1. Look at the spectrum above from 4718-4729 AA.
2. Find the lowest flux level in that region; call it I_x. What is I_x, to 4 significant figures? 24.37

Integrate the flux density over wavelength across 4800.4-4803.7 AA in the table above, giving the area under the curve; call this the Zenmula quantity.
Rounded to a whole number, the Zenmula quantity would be 90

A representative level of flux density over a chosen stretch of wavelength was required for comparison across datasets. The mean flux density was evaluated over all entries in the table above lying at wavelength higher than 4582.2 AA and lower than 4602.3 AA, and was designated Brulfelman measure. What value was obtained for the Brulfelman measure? 23.5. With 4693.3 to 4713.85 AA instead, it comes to 23.0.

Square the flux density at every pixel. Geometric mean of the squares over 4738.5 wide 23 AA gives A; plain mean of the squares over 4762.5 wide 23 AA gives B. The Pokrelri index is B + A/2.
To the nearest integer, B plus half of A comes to 946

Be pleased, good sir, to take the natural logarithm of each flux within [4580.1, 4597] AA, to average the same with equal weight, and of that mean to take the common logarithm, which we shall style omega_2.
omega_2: 0.498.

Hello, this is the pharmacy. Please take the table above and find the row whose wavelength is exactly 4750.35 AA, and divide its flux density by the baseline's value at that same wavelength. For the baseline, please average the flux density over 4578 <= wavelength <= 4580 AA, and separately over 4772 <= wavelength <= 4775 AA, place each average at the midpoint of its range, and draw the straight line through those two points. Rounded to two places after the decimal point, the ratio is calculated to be 0.98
